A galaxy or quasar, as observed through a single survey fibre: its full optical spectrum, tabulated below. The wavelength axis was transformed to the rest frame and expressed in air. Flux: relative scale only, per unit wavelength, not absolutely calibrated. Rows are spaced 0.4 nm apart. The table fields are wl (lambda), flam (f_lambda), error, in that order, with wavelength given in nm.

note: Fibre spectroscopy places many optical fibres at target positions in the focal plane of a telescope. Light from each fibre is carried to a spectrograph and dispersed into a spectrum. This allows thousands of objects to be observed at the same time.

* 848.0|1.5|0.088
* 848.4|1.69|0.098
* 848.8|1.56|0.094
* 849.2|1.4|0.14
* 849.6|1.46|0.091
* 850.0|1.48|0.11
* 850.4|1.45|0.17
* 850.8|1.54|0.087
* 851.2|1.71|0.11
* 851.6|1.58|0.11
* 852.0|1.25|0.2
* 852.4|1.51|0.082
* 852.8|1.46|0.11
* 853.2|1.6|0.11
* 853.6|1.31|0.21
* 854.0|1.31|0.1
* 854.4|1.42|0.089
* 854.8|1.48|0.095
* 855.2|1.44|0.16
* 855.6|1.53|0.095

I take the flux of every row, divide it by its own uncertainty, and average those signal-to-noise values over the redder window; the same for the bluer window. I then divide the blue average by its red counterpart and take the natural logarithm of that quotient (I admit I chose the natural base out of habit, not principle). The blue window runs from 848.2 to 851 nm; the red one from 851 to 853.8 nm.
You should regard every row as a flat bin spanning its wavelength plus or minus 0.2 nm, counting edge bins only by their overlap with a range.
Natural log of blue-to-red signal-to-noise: 0.12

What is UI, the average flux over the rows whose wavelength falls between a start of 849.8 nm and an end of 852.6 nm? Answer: 1.50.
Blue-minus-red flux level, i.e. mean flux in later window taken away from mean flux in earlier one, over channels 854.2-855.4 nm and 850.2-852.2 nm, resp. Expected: 0.06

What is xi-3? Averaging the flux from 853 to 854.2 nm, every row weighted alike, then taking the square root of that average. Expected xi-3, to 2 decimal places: 1.19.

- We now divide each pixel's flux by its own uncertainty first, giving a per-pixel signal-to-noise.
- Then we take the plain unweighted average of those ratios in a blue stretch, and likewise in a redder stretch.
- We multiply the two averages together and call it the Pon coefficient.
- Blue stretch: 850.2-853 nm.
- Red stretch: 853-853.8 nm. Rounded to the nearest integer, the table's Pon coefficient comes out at 140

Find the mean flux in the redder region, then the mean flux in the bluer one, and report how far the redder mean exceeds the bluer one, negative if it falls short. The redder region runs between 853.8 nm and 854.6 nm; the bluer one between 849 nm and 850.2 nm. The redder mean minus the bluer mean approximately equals -0.08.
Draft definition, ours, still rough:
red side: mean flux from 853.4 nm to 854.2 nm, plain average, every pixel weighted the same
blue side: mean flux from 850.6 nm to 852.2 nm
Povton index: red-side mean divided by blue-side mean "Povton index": 0.86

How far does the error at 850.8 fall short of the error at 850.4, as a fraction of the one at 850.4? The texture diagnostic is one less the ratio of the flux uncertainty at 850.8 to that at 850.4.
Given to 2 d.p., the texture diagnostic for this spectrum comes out 0.49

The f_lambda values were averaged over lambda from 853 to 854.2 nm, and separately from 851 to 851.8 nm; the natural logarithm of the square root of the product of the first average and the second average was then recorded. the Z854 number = 0.42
